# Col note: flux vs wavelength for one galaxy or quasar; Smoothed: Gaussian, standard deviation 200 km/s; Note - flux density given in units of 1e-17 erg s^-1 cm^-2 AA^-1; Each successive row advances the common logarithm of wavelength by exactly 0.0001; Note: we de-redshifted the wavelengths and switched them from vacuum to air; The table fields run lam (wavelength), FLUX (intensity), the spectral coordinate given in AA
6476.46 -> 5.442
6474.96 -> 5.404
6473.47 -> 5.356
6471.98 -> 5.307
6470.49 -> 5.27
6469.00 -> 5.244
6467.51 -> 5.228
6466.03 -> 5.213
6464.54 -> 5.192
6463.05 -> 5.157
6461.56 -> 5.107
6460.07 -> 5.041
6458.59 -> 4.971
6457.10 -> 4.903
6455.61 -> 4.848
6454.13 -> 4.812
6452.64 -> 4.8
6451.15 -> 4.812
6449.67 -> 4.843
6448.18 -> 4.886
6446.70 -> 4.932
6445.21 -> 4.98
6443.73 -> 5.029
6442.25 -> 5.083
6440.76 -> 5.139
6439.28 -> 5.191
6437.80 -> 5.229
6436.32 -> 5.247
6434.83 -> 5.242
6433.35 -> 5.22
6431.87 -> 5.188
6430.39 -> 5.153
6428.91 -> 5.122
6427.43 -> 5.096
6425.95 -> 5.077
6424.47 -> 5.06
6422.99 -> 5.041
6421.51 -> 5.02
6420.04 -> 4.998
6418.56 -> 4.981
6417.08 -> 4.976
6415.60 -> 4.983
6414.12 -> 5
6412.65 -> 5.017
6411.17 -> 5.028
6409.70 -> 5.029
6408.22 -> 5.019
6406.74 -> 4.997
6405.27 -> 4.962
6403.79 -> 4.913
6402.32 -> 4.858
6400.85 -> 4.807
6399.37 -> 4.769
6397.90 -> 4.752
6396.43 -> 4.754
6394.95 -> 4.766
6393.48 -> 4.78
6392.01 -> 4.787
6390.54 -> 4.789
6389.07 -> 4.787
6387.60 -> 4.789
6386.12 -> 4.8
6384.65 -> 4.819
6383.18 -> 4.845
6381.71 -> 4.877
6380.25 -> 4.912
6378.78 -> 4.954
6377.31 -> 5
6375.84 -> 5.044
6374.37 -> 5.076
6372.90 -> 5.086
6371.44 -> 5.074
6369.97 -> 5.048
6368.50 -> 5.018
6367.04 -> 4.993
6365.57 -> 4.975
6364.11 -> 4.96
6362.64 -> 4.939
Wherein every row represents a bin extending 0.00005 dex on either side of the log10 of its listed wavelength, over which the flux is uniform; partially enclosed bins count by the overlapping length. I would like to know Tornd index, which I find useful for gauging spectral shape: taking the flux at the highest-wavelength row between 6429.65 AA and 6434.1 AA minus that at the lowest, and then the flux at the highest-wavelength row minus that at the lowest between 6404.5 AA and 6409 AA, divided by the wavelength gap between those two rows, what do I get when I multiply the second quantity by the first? 0.0013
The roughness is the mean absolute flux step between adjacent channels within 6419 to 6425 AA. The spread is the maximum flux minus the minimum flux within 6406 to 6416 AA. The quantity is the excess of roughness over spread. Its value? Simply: -0.025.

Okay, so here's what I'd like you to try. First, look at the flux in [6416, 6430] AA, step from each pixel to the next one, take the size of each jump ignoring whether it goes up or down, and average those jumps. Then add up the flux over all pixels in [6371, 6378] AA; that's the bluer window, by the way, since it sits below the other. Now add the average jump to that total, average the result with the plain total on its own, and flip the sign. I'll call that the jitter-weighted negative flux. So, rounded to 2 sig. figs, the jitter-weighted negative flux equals -25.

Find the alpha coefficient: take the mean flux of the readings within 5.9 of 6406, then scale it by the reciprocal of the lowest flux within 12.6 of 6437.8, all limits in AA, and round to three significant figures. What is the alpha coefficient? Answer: 1.02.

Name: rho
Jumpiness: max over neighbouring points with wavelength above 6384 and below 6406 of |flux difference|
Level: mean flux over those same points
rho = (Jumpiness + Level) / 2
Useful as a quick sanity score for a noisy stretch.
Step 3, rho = 2.43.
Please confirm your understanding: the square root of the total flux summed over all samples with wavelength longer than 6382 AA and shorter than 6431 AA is 12.8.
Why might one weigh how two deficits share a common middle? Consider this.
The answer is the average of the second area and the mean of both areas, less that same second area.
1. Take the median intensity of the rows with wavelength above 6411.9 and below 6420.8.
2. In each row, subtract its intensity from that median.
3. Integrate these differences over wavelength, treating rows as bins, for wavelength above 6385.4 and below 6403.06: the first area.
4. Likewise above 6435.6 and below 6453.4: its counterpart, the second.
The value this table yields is 1.0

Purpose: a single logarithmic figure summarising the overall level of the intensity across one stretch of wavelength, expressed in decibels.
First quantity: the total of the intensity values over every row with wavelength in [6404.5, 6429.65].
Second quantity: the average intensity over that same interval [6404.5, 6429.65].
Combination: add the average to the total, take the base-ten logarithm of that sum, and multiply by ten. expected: 20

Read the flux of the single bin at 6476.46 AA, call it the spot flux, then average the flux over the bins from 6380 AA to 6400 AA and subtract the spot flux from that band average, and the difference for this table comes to -0.64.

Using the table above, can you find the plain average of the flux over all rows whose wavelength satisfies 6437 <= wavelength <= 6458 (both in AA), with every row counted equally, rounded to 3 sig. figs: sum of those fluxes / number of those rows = 4.96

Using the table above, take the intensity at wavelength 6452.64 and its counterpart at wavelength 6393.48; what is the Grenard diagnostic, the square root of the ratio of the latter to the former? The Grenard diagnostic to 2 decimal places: 1.00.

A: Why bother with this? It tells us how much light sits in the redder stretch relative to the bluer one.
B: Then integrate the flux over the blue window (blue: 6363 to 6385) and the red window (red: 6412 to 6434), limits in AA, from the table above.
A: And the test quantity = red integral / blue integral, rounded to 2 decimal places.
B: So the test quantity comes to 1.02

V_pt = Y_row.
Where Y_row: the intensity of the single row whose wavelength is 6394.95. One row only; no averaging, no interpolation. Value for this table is 4.766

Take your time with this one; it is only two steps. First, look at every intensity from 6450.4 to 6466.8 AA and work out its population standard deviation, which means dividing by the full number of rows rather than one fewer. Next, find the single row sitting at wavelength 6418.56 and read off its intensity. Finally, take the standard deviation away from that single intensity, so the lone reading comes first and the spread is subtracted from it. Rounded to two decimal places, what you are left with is 4.83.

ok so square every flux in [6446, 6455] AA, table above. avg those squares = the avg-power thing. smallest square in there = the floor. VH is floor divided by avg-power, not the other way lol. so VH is 0.980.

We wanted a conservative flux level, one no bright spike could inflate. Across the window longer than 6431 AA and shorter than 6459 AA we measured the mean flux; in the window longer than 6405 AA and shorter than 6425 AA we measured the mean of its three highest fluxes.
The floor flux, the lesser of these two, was 5.02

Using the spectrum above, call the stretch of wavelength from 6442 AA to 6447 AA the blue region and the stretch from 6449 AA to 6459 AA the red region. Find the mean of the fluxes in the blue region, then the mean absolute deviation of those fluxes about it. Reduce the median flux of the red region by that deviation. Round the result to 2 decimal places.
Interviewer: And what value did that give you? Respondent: 4.79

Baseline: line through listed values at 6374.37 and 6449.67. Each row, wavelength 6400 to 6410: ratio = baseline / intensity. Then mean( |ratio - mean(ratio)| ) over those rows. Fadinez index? 0.016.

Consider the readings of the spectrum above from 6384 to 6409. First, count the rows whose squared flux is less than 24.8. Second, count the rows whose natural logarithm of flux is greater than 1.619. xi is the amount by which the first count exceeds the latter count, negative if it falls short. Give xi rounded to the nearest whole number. 15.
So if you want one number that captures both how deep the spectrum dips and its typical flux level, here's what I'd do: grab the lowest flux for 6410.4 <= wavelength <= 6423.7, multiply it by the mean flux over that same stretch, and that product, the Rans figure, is 24.9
